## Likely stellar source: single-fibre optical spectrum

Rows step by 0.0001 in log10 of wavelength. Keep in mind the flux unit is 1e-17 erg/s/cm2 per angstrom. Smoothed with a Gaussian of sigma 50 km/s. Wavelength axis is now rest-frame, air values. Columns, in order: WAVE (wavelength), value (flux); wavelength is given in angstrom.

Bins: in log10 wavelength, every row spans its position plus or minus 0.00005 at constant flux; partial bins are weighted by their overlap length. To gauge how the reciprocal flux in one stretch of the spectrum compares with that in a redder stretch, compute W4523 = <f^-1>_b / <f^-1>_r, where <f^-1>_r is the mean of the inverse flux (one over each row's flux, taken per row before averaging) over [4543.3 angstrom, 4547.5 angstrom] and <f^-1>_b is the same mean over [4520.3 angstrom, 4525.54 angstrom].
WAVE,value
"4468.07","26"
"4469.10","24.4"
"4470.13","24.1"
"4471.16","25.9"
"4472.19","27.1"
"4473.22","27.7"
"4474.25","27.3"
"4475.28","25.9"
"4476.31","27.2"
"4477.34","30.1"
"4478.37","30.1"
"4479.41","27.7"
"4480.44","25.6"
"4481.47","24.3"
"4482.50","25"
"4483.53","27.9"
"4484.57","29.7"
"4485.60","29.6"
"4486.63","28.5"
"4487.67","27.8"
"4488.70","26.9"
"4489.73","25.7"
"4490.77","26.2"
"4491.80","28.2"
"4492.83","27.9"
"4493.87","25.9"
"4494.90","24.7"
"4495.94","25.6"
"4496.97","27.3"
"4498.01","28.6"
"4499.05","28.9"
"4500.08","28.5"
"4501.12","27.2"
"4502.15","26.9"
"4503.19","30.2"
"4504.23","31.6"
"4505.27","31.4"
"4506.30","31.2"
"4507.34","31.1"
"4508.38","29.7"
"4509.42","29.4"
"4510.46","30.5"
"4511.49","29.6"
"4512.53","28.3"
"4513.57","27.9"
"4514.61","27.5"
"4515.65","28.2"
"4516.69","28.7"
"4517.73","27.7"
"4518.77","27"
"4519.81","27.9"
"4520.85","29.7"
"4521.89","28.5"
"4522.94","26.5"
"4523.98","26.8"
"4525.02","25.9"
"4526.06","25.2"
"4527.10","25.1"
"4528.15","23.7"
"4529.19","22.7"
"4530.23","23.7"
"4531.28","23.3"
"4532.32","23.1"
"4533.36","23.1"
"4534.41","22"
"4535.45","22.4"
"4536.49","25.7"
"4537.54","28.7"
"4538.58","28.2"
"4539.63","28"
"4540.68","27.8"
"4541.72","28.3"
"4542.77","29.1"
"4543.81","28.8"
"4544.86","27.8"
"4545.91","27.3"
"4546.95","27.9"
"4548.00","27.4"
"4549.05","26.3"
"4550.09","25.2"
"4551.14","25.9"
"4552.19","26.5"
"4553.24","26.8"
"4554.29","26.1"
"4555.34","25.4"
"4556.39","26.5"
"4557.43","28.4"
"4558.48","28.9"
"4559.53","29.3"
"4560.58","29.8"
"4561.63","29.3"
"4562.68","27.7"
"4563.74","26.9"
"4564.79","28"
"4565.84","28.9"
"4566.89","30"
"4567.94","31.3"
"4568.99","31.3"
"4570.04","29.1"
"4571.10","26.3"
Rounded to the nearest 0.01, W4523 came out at 1.02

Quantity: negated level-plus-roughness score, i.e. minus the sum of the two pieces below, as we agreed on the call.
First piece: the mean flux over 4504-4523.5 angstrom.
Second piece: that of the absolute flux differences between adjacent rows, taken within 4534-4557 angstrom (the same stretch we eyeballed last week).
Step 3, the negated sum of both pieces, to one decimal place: -29.9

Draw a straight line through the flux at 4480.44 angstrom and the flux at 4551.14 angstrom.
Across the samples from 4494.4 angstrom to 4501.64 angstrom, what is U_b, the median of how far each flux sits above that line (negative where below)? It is 1.6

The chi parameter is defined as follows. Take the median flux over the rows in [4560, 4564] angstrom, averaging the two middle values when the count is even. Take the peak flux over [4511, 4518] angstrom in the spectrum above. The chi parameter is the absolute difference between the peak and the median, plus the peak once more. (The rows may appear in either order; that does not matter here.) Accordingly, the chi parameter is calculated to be 30.7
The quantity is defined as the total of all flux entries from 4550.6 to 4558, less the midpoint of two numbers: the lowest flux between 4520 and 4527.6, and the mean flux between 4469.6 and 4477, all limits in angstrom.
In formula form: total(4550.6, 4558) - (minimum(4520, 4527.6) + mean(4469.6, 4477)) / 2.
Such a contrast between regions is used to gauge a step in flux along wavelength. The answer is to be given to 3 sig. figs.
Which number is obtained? 160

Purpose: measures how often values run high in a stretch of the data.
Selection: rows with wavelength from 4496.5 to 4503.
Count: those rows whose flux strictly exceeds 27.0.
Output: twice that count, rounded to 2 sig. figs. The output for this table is 10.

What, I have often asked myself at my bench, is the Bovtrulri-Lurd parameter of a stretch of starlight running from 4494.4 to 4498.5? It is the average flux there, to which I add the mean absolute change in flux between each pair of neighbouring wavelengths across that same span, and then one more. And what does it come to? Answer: 28.8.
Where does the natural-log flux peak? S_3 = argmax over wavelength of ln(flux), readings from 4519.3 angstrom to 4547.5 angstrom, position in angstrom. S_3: 4520.85 angstrom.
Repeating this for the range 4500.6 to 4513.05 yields 4504.23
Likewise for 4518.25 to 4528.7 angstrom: 4520.85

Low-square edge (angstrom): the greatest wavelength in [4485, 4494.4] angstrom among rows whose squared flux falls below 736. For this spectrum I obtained 4493.87 angstrom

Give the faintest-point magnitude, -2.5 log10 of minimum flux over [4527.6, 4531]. -3.39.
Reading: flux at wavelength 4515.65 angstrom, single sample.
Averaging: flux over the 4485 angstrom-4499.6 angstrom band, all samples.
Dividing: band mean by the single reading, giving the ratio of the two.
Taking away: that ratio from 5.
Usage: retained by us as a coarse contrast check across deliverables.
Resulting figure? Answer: 4.03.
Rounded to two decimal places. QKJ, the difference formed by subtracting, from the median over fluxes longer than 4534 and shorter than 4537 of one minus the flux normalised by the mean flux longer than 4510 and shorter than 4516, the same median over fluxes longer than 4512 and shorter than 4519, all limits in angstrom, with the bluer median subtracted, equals 0.19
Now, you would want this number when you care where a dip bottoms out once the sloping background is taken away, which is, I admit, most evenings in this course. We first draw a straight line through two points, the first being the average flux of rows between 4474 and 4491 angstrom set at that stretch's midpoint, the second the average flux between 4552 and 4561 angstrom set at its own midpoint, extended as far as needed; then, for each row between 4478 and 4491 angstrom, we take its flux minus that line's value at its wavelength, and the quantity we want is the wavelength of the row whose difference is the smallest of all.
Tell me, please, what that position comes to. 4481.47 angstrom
